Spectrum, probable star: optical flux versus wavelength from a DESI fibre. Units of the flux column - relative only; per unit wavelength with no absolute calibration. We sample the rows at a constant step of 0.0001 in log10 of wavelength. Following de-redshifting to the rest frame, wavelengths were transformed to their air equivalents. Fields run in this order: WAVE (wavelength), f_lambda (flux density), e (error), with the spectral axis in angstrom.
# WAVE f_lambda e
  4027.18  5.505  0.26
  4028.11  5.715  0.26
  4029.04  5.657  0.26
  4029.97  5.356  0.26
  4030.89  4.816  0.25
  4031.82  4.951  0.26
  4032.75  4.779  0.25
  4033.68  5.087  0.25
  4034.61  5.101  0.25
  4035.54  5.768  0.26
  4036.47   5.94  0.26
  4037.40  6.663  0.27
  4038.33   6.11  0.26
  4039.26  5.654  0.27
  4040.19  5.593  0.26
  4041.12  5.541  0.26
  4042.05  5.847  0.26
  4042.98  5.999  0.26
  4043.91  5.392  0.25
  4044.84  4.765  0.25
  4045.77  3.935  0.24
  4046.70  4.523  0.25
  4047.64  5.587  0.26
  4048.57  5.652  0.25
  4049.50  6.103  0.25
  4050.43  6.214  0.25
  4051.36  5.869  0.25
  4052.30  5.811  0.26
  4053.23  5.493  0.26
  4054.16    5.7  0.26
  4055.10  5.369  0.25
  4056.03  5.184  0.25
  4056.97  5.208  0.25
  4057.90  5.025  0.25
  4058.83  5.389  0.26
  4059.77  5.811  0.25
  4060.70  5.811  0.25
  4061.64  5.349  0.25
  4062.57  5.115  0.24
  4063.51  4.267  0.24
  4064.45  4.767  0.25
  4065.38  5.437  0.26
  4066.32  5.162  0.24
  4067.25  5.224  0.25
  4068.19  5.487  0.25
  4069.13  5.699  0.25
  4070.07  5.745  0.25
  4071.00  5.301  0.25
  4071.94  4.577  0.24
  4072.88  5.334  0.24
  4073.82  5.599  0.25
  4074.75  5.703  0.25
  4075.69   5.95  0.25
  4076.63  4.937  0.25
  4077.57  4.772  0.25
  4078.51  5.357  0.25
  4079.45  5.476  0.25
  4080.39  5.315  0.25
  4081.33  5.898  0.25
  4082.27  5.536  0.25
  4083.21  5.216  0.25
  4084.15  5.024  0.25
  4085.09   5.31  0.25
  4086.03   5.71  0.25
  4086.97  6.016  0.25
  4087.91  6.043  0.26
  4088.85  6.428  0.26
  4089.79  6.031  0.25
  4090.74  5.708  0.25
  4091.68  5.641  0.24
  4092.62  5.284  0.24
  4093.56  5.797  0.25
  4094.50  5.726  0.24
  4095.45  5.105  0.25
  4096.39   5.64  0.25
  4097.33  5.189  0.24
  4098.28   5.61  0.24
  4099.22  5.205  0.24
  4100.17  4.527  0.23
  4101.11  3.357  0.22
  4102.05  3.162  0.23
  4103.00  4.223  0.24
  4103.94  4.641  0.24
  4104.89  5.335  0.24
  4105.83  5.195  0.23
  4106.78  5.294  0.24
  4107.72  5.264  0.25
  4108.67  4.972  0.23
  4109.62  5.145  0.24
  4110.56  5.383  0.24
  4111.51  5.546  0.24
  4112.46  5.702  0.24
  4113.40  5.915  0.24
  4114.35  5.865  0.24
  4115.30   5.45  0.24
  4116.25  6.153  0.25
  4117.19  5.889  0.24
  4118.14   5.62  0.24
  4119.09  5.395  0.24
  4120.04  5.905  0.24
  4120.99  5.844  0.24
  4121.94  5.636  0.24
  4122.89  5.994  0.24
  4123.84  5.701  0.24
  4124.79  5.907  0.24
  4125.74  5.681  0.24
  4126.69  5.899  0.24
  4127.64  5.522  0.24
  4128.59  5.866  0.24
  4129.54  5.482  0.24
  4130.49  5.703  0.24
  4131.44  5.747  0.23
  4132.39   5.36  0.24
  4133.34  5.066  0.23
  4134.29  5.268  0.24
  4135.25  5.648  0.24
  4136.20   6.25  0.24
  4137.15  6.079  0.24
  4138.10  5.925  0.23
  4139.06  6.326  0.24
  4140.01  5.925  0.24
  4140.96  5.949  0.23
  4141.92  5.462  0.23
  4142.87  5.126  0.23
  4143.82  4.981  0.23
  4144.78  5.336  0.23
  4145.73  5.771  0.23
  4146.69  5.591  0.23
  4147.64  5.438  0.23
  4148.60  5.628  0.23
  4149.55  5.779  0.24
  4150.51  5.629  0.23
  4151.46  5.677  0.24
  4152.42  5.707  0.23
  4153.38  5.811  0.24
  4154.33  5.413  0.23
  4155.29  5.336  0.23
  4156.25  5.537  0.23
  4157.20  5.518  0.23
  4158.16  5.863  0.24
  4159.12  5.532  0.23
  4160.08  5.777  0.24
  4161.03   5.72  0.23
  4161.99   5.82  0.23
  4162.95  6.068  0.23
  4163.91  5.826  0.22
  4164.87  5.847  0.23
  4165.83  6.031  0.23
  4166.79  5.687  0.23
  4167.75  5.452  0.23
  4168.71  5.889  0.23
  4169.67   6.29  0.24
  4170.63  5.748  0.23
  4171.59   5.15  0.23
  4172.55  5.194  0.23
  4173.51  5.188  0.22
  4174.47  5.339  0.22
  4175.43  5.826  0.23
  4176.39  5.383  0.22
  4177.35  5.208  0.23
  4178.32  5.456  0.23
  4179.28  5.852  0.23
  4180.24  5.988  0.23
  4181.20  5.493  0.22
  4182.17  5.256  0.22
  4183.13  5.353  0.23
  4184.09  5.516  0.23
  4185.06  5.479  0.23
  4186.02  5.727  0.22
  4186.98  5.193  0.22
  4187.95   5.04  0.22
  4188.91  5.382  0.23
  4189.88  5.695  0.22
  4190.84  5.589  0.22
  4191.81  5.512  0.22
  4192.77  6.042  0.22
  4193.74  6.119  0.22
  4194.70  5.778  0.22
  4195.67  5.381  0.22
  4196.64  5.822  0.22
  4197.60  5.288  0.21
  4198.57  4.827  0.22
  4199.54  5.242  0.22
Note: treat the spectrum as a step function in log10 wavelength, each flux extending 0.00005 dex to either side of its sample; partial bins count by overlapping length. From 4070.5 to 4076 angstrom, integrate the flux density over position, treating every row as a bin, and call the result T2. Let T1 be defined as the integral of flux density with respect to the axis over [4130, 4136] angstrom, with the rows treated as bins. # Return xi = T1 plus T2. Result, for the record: 63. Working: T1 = 33.0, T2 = 29.7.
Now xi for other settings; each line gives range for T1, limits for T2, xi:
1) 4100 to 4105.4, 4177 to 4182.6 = 54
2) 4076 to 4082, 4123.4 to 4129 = 64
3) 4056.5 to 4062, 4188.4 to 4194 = 62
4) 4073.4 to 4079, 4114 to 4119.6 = 62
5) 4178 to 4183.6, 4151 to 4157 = 65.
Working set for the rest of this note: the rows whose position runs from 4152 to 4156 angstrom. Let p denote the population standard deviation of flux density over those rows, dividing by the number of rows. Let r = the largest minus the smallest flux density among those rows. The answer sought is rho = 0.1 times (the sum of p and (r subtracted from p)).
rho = -0.008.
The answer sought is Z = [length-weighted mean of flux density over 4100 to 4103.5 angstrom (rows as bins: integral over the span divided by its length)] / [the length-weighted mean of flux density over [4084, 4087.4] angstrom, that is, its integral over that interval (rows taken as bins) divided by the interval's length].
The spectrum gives 0.68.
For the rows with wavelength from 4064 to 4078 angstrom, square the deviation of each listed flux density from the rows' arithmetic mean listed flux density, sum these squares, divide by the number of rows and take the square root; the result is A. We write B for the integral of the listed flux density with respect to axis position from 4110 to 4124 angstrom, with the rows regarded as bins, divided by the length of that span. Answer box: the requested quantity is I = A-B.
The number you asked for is -5.34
